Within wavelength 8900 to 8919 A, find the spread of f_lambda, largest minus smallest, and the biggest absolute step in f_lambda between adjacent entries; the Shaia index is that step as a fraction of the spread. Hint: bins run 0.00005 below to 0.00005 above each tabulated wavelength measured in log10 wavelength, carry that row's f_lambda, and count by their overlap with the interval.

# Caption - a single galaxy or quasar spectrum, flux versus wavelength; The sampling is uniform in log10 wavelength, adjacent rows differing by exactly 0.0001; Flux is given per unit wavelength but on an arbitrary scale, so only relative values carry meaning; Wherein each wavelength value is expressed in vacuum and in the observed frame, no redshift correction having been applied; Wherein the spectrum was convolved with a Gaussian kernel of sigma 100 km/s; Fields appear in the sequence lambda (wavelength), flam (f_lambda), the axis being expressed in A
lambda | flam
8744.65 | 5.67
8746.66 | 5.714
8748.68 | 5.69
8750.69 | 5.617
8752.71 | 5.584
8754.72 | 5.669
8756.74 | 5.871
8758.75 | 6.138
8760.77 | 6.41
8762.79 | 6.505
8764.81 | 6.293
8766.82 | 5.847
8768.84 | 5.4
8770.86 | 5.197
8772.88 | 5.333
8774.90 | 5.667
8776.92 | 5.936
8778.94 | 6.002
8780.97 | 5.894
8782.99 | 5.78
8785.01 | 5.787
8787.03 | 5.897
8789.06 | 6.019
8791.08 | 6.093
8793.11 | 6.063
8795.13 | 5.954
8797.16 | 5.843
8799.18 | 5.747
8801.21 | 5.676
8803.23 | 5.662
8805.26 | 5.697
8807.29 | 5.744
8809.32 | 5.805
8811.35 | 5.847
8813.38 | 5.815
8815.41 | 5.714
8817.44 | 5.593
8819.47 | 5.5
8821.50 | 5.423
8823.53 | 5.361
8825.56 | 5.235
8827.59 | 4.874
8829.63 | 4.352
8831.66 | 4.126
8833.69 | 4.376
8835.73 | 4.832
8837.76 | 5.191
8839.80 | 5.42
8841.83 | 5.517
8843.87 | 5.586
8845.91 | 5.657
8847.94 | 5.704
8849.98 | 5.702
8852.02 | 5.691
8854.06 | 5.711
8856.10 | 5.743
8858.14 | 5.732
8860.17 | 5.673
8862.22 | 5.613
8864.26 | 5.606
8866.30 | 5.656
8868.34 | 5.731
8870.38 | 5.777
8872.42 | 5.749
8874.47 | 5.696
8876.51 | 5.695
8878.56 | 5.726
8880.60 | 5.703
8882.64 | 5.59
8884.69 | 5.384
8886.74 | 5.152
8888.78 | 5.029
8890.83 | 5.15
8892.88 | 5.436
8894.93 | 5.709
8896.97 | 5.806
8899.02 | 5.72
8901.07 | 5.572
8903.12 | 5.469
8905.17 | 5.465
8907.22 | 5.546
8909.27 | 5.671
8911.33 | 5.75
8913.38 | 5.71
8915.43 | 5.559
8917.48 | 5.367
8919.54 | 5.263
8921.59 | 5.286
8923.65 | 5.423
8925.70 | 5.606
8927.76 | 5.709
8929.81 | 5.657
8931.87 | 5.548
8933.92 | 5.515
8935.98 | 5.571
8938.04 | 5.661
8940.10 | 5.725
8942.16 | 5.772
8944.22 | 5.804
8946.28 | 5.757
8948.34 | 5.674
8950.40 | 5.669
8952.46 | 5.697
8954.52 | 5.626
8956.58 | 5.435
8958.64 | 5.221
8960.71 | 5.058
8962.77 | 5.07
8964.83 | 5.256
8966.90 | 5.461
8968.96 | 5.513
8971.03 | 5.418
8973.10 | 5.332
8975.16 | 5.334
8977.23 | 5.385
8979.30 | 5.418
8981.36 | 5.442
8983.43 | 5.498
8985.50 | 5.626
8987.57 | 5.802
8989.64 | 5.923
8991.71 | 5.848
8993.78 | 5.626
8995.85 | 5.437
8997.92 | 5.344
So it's 0.50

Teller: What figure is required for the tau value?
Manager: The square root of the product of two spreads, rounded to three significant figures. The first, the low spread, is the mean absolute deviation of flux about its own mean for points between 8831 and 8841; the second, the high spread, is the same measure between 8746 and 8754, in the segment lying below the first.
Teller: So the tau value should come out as 0.148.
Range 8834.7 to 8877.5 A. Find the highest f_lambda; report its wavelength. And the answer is 8870.38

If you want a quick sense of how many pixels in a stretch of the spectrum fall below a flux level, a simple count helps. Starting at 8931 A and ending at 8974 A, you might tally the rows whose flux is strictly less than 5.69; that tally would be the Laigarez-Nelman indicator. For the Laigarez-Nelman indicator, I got 16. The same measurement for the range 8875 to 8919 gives 13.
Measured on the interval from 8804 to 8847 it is 15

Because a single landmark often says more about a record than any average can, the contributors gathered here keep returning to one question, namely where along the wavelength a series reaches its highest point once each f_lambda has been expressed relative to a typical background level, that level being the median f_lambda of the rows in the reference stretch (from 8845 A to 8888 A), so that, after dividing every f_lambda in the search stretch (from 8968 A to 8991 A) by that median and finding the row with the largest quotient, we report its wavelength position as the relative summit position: 8989.64 A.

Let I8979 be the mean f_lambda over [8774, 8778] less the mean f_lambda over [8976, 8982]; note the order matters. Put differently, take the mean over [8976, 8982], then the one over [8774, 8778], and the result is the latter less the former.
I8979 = 0.4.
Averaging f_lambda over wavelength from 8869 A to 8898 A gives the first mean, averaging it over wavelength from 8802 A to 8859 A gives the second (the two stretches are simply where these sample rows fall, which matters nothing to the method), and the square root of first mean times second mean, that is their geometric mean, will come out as 5.48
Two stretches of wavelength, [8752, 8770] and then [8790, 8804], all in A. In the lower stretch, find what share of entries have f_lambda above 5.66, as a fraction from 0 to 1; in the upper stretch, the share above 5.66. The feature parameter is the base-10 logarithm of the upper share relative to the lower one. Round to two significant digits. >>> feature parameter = 0.11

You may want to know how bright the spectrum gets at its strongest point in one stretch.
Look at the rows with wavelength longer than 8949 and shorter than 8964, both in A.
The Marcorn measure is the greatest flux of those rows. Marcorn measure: 5.697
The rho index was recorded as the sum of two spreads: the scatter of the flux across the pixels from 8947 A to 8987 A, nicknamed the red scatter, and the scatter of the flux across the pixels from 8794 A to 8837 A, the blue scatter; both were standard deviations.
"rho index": 0.7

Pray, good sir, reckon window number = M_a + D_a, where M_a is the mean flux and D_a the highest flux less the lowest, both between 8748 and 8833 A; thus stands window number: 8.1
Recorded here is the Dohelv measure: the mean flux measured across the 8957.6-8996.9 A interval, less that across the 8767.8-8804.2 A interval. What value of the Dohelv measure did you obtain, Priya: -0.319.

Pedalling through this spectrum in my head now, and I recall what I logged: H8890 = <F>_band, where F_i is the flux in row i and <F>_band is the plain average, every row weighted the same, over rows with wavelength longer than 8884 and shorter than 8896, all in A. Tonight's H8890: 5.31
